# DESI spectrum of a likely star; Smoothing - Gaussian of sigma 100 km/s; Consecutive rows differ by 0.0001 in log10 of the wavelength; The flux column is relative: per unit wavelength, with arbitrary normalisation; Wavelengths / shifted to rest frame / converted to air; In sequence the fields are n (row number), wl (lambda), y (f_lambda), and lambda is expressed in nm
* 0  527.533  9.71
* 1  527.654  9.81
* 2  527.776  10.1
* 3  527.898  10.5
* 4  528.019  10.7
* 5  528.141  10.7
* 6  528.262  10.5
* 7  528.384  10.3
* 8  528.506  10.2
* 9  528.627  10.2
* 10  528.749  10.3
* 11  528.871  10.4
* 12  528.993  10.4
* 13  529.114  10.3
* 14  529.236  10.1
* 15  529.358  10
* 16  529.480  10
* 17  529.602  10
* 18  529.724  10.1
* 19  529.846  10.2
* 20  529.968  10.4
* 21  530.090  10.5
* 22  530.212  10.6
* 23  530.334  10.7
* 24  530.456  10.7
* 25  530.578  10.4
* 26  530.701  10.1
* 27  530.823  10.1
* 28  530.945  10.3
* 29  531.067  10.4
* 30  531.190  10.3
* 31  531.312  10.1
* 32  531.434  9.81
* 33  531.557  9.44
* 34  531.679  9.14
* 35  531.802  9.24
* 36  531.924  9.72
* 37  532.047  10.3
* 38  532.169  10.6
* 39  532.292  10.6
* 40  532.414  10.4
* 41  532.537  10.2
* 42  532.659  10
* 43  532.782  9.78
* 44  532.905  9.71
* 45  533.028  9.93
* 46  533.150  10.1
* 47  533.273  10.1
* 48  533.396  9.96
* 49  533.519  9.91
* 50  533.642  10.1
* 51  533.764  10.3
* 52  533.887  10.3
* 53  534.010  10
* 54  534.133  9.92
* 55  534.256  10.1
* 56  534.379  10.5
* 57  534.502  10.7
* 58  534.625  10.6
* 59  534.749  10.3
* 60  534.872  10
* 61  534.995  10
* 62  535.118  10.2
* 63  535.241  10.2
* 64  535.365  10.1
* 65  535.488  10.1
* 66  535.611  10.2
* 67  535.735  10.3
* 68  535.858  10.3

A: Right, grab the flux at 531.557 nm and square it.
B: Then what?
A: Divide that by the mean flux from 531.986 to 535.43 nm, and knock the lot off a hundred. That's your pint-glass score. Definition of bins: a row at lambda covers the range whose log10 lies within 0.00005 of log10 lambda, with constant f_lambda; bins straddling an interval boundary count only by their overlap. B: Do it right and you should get 91.2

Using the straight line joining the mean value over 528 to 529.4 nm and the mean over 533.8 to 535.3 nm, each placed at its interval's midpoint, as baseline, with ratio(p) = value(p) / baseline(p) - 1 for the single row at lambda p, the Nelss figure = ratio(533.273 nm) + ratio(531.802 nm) -0.12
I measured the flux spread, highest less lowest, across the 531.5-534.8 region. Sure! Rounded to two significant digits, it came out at 1.6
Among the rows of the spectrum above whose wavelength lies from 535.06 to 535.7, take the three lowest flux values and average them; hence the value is 10.1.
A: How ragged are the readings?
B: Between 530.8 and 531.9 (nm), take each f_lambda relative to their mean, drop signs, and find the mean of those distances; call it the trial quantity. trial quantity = 0.41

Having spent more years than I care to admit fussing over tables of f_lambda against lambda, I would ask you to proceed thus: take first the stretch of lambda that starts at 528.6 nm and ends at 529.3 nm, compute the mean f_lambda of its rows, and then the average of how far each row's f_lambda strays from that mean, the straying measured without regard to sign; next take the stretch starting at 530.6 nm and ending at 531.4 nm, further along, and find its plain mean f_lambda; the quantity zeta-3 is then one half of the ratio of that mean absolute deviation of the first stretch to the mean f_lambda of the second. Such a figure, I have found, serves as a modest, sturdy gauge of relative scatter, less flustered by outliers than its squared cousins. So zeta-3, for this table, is 0.0044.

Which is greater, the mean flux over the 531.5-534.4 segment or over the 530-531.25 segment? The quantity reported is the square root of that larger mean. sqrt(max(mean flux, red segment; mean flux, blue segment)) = 3.23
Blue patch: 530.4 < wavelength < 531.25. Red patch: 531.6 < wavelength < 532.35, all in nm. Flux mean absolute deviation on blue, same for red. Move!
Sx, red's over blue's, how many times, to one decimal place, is 3.9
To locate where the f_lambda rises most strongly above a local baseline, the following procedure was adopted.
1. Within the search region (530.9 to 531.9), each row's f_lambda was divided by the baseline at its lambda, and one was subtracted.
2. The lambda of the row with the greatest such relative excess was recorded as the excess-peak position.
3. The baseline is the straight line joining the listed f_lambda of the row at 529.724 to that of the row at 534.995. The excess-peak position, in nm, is 531.067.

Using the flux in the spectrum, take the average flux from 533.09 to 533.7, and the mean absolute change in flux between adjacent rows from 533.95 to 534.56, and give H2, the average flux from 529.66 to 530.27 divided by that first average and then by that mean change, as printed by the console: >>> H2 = 4.8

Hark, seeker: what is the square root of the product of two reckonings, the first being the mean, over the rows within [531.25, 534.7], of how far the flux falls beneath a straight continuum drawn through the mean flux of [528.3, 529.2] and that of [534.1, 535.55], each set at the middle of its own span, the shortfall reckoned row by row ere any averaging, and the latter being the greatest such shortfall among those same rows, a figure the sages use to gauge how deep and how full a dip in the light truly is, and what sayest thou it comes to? 0.47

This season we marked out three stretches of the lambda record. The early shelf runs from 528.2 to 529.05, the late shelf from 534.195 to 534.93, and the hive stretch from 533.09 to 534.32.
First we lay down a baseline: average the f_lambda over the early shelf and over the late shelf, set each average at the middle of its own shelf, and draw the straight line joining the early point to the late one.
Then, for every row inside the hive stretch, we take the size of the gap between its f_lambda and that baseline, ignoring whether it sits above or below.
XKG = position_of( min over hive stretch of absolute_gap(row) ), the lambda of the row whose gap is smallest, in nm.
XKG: 533.764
